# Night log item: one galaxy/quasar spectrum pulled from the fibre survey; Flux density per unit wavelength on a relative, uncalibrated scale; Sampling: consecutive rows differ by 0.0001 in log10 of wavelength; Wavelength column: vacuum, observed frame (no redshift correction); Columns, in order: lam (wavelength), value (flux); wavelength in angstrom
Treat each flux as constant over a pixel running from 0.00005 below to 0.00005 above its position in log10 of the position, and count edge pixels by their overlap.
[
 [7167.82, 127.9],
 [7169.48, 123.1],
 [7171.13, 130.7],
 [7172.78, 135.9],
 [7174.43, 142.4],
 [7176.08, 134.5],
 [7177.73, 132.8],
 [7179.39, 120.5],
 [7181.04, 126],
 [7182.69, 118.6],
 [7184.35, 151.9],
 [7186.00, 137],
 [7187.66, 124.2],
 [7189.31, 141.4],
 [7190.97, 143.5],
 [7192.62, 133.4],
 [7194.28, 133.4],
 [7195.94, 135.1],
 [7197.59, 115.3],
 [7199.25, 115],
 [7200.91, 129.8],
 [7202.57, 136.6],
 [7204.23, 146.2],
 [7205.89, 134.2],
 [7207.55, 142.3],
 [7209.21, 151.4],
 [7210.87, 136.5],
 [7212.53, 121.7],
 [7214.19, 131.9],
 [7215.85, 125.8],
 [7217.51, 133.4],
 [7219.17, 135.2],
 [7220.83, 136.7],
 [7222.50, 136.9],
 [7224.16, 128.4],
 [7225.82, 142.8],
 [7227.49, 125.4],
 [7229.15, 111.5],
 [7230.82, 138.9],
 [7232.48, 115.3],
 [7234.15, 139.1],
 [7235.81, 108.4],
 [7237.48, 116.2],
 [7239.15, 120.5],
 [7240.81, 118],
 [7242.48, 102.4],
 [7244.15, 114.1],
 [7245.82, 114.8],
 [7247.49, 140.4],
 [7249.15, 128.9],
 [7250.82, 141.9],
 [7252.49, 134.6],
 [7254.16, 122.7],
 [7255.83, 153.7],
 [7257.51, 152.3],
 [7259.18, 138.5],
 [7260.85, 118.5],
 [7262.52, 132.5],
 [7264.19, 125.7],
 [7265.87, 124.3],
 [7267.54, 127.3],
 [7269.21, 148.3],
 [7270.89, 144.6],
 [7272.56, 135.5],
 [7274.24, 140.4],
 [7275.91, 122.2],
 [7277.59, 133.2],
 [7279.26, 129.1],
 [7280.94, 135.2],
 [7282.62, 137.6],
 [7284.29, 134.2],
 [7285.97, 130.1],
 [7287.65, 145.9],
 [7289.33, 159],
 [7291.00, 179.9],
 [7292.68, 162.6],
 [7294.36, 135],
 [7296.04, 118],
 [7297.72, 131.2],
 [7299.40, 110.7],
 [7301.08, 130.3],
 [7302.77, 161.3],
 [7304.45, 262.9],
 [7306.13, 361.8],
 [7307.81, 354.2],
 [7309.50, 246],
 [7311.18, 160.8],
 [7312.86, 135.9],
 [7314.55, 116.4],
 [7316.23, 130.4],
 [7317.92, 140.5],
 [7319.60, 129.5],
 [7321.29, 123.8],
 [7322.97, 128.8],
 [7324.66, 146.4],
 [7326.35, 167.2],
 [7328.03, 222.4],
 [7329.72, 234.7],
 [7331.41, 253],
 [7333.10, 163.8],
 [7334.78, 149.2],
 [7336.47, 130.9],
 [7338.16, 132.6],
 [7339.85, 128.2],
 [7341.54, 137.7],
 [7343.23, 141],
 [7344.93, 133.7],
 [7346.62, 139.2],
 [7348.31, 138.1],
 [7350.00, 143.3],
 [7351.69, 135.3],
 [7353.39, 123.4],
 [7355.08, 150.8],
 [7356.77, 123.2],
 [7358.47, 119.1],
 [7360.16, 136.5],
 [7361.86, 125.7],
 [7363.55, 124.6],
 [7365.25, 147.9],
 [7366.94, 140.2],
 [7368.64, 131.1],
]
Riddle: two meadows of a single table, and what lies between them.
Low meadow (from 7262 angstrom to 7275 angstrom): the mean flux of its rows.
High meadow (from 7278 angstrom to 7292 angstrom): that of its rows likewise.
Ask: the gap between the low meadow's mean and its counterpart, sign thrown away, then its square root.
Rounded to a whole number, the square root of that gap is 3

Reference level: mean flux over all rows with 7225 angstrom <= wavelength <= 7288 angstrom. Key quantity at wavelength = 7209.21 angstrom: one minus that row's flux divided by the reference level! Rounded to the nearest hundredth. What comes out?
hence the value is -0.16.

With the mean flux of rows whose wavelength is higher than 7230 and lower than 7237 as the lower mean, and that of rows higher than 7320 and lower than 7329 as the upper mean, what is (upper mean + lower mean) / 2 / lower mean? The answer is 1.13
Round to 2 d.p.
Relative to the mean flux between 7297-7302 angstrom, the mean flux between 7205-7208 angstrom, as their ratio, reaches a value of 1.11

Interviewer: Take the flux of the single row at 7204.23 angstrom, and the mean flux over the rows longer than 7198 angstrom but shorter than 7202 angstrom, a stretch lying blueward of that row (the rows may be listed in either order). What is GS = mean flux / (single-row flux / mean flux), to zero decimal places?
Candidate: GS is 102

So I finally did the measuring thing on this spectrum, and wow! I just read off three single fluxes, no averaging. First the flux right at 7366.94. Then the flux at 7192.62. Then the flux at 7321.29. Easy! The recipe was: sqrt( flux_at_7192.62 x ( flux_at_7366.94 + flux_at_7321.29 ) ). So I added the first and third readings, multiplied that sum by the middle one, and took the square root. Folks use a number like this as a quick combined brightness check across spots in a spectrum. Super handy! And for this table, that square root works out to 188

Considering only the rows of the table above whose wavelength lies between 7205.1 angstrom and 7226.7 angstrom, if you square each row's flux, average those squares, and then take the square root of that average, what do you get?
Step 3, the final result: 135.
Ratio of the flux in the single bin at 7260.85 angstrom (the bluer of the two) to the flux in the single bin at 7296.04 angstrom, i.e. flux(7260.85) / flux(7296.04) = 1.00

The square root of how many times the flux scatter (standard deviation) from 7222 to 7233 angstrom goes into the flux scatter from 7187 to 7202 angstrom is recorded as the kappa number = 0.93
